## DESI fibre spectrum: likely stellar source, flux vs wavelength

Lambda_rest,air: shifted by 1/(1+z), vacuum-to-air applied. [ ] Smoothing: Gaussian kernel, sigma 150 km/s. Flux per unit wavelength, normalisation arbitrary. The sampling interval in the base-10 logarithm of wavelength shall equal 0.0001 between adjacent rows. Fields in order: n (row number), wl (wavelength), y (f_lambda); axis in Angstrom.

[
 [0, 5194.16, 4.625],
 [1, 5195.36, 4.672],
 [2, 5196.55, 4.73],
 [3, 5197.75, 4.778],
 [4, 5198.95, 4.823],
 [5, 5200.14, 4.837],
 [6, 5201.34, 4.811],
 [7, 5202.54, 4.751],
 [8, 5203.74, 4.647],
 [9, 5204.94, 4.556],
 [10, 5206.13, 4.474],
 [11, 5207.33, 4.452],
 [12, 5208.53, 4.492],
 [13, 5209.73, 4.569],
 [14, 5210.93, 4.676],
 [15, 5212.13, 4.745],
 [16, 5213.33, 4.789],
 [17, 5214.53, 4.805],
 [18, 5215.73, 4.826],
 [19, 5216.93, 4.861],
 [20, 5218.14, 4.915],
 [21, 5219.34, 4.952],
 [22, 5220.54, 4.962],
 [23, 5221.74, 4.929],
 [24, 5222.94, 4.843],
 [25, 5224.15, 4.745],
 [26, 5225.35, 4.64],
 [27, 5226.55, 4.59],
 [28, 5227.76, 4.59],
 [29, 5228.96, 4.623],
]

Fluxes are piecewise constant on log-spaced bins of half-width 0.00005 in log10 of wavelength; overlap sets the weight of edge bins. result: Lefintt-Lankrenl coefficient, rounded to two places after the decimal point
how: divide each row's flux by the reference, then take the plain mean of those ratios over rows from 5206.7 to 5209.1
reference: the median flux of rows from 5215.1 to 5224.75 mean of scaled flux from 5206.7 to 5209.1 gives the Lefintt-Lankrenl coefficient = 0.91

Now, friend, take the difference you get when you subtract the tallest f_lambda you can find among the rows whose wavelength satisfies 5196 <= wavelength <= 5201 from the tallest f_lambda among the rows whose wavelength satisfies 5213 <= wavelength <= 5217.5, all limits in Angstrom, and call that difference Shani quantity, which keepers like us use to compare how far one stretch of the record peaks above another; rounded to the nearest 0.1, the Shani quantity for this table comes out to 0.0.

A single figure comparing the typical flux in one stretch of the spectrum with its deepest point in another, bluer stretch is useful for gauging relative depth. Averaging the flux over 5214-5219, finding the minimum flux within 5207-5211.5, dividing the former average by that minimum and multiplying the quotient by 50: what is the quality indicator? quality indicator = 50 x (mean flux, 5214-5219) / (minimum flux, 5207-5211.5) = 54.5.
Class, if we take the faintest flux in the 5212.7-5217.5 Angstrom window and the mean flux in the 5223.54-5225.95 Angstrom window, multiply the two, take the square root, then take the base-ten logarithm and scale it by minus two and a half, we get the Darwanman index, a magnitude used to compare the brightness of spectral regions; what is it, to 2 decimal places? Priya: -1.69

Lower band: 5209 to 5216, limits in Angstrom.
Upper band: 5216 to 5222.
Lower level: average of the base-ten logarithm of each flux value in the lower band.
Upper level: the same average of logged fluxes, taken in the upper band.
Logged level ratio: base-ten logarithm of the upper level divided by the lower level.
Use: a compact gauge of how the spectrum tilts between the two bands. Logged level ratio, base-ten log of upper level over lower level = 0.011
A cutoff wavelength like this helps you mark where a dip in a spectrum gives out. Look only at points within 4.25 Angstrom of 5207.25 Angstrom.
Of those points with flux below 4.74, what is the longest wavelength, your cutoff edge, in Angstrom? 5210.93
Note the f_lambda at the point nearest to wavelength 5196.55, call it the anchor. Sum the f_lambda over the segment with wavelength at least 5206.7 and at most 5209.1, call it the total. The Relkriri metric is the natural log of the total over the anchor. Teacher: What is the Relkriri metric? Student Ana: 0.64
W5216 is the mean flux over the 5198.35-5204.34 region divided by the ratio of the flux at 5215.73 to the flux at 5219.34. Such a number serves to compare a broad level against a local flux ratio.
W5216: 4.90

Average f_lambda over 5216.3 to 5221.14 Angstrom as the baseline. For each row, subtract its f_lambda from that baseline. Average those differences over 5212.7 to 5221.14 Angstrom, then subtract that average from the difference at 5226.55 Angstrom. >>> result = 0.28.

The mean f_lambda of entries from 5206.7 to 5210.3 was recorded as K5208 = 4.50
